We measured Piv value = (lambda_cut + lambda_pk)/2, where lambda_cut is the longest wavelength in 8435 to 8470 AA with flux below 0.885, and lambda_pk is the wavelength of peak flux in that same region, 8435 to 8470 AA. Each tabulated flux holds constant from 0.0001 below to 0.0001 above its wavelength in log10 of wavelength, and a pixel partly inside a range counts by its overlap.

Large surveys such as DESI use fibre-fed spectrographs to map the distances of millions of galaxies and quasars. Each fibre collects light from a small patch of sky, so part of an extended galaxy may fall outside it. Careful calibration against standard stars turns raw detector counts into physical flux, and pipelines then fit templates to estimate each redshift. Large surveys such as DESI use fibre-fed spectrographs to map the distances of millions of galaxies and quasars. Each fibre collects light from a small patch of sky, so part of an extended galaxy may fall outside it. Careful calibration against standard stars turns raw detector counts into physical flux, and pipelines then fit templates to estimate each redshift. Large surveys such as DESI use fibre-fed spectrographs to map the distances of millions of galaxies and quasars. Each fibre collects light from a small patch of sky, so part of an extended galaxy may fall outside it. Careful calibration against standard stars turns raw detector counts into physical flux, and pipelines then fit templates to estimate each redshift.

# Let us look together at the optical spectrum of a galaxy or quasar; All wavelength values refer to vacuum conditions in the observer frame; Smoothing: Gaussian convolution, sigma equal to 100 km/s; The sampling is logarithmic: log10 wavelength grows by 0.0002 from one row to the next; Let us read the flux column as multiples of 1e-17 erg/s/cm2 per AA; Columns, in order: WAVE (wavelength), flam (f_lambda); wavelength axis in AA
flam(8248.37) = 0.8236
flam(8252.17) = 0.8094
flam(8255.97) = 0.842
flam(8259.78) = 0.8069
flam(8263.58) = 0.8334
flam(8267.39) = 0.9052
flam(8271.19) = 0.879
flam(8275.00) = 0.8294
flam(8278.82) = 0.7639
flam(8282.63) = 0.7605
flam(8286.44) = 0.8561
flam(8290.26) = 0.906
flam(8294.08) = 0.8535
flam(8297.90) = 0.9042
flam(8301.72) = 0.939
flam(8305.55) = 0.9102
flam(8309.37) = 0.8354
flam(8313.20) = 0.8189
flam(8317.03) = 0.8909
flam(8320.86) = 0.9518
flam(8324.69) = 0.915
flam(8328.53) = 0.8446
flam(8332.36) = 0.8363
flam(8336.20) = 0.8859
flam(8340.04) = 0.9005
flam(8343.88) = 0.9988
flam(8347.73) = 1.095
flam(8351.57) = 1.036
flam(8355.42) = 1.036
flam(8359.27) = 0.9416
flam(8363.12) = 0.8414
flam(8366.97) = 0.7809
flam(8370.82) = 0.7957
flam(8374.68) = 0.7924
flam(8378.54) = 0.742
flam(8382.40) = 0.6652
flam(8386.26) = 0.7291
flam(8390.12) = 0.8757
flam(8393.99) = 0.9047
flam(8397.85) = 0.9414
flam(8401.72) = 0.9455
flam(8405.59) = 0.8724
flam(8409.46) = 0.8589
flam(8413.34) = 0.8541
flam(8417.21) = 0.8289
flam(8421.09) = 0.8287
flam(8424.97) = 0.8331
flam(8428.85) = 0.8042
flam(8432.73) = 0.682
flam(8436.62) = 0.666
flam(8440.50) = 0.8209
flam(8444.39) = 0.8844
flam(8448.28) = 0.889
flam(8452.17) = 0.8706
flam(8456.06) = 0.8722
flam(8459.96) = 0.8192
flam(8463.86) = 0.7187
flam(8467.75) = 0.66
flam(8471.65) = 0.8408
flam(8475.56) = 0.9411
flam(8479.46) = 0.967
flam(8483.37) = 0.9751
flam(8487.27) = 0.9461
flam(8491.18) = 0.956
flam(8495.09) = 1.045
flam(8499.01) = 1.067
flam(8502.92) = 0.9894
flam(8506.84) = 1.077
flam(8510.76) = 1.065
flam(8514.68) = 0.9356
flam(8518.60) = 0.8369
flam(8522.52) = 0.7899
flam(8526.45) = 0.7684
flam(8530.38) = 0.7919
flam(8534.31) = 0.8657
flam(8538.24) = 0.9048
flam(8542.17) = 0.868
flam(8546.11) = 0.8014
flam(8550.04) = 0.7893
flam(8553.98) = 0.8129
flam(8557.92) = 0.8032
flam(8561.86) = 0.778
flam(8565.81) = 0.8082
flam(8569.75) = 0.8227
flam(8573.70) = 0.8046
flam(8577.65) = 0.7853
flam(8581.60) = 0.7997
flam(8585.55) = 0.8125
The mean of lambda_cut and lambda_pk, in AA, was 8458.0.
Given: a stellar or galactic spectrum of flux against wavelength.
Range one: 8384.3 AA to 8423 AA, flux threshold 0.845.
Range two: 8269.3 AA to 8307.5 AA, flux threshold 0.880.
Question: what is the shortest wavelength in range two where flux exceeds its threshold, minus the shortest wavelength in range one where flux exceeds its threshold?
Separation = -99.9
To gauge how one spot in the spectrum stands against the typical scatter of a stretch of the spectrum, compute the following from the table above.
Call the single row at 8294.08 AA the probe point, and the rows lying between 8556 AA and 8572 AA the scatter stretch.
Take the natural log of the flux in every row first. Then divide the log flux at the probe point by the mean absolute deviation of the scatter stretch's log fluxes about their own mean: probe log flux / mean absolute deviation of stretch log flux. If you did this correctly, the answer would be -10.1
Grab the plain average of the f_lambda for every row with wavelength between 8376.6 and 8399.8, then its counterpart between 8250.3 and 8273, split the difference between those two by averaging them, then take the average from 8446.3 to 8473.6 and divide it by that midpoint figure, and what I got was 0.979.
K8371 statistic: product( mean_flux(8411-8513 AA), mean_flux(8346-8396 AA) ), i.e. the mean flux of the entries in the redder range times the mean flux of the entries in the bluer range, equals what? 0.761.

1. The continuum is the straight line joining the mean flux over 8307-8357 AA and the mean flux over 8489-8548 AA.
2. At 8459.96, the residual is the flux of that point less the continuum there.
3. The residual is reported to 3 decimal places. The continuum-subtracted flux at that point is -0.101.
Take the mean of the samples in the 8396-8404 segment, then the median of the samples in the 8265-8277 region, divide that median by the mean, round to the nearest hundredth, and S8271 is 0.93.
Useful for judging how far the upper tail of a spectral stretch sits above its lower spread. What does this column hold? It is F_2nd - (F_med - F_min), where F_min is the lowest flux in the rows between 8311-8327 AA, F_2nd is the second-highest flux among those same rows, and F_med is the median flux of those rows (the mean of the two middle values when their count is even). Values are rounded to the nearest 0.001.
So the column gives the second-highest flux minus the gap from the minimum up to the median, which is 0.831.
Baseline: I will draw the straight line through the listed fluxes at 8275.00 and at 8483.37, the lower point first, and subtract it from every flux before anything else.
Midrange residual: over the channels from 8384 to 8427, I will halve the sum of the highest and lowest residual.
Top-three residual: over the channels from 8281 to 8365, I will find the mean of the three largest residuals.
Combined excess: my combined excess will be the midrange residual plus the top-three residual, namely 0.10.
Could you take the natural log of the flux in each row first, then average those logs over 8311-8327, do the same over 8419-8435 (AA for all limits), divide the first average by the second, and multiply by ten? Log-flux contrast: 5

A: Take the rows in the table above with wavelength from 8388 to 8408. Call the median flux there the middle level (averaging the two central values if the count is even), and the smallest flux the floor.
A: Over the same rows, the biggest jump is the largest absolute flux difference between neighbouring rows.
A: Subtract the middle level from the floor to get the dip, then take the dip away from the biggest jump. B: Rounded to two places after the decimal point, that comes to 0.11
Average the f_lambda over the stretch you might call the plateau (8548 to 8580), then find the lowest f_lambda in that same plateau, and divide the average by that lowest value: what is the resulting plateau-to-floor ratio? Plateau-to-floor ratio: 1.03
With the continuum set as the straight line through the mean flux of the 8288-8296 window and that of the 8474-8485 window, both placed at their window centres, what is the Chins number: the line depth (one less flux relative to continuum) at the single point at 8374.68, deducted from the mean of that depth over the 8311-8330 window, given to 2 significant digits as -0.13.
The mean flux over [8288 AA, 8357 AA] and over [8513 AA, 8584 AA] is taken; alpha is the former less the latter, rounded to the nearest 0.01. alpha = 0.10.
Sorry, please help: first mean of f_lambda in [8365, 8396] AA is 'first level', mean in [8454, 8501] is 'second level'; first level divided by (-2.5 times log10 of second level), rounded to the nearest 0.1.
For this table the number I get 6.9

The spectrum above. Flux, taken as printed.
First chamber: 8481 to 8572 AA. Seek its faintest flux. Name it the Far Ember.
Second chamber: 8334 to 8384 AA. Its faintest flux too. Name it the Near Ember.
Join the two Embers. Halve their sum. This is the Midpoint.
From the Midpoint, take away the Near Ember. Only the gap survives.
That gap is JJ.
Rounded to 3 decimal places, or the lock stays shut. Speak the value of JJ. 0.052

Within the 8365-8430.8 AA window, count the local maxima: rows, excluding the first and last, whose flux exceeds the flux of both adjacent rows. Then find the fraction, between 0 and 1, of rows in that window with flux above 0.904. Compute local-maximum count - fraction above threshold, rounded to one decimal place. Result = 2.8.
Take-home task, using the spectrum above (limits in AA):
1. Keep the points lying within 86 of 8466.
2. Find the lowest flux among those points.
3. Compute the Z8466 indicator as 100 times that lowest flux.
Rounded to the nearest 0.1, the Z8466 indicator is 66.0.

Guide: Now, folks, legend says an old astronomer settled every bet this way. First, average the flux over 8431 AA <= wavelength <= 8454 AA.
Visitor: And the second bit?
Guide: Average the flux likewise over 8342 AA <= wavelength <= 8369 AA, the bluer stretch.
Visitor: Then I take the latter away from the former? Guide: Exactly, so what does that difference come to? -0.16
